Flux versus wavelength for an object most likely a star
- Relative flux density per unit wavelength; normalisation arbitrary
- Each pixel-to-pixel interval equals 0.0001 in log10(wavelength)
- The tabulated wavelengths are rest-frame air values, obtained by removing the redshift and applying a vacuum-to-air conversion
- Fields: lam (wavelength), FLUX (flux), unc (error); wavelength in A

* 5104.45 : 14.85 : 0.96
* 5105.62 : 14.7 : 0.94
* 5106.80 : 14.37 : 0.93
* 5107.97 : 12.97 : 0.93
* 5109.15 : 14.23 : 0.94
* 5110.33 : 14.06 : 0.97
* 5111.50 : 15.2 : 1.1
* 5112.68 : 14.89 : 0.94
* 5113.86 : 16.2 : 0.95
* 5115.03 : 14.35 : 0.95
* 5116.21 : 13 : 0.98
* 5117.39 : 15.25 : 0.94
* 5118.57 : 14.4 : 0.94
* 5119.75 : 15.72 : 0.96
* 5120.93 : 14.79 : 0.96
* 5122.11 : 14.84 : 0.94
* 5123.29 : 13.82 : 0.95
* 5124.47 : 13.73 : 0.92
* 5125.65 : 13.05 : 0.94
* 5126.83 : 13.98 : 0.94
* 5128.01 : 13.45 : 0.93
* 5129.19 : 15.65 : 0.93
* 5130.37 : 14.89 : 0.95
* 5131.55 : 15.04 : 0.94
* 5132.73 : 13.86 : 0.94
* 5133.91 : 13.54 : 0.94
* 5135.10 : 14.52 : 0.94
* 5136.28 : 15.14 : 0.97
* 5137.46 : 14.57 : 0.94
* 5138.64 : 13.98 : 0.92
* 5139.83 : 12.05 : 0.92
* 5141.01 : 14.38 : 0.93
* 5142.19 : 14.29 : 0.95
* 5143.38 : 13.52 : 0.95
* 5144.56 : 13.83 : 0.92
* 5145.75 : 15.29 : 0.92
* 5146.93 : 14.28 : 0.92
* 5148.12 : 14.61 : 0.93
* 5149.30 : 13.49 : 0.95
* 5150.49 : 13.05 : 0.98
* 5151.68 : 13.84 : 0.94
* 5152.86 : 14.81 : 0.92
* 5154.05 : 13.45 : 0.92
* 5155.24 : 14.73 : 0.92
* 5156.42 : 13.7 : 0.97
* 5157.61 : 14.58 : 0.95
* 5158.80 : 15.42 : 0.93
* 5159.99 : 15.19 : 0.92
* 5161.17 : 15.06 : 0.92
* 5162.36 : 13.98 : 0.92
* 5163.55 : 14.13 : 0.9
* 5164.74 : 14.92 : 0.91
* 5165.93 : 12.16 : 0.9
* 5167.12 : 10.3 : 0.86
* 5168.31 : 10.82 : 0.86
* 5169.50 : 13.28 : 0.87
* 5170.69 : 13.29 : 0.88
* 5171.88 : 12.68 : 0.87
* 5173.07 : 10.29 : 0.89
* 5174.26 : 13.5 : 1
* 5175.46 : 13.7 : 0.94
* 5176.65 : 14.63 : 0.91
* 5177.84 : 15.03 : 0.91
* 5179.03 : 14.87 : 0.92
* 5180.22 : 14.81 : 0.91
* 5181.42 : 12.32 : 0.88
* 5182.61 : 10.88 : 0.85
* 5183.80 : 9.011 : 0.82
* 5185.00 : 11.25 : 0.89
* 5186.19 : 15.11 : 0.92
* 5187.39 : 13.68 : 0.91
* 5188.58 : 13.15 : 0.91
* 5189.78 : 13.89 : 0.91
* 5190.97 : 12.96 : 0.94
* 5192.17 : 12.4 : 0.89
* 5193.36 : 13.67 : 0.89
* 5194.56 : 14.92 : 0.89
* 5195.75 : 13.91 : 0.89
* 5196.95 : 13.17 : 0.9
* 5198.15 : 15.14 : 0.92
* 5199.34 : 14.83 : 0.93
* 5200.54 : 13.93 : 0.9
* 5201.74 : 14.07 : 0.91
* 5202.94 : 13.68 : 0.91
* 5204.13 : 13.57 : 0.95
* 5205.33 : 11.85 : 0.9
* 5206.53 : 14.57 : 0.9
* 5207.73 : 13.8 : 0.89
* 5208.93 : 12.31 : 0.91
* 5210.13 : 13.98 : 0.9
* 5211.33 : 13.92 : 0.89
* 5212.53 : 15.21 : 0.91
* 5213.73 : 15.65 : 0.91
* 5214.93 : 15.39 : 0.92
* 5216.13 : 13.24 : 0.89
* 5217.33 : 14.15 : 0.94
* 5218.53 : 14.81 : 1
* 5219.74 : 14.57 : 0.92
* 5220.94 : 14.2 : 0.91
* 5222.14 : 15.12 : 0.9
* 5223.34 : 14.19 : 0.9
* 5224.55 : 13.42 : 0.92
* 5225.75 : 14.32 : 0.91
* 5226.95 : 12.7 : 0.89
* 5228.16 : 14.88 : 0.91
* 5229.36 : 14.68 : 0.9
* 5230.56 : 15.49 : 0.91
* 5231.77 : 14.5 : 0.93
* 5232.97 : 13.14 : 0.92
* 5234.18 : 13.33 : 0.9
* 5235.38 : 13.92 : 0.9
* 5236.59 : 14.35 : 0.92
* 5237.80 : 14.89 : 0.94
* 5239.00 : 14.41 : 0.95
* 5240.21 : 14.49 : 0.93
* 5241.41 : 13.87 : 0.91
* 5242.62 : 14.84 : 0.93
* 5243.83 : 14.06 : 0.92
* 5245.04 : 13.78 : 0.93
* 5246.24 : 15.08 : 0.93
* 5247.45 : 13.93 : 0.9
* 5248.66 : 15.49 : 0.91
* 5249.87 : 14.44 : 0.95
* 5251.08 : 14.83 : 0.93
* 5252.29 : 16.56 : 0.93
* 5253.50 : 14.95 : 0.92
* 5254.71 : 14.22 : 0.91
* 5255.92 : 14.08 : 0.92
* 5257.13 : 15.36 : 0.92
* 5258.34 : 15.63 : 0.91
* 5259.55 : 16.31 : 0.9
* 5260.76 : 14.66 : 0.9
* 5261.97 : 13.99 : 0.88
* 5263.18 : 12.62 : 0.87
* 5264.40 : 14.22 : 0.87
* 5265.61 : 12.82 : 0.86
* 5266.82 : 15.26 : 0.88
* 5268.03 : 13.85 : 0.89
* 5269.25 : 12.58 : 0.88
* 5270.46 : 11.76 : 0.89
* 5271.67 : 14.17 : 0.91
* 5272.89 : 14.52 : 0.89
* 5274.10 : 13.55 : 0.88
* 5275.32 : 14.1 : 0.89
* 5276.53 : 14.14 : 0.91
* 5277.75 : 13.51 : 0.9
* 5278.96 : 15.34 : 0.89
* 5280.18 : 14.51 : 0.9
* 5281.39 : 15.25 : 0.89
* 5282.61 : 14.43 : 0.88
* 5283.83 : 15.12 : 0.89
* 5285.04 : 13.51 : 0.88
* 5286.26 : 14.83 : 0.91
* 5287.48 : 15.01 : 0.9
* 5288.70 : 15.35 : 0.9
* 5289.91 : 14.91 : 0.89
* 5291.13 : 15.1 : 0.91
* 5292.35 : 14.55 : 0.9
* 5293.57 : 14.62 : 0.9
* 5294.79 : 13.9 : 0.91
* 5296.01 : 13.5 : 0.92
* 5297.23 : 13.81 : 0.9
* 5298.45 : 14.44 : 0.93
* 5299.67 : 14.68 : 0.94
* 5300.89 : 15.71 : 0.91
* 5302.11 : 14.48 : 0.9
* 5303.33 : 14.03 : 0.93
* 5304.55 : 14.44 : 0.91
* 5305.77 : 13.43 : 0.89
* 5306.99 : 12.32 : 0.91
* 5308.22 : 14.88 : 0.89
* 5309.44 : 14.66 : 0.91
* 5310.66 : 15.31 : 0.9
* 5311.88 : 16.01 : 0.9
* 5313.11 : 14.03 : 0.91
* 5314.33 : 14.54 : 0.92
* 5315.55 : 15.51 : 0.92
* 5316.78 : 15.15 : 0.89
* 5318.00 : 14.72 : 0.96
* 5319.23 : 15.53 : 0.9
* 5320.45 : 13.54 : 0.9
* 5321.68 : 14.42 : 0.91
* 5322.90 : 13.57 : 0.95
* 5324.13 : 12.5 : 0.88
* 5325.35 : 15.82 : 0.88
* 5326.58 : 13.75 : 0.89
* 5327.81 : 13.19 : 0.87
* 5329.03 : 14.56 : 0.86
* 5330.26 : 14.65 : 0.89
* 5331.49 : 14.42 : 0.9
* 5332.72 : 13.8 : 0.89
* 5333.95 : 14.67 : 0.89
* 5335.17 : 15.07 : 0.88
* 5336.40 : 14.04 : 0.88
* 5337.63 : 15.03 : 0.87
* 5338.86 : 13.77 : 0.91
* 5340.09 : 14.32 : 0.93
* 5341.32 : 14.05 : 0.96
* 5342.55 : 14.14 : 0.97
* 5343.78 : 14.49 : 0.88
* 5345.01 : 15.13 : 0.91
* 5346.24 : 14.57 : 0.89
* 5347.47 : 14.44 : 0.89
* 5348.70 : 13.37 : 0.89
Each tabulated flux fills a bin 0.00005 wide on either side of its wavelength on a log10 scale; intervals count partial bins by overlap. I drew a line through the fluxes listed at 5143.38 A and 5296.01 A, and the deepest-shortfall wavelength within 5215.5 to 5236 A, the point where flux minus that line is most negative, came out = 5226.95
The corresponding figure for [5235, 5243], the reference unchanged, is 5241.41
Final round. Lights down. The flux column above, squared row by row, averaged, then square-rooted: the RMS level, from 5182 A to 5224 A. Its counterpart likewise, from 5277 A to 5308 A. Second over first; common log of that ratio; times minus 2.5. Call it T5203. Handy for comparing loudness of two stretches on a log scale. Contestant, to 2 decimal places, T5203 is -0.05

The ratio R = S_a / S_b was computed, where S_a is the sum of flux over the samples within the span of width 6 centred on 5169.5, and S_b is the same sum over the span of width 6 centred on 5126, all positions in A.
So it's 0.89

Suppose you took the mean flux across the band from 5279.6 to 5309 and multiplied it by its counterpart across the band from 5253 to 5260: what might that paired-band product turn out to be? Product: 218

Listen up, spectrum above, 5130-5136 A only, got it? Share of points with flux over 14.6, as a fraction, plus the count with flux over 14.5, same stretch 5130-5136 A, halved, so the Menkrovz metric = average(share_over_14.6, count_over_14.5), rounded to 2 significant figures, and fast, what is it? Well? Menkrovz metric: 1.7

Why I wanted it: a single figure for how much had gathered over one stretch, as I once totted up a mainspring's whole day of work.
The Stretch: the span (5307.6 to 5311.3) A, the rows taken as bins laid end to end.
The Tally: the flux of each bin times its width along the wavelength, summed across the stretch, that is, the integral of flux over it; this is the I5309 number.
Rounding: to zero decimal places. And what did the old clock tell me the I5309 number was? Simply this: 55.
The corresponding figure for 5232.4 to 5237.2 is 66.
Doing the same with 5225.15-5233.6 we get 120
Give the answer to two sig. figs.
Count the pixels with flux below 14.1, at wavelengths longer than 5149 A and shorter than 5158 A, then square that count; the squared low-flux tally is 25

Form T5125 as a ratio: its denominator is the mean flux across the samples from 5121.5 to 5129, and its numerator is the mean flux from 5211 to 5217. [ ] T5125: 1.06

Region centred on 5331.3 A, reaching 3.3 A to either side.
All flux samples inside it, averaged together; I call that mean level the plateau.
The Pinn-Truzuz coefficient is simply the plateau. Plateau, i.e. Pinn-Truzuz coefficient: 14.4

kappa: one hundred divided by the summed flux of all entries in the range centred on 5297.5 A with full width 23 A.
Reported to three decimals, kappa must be 0.365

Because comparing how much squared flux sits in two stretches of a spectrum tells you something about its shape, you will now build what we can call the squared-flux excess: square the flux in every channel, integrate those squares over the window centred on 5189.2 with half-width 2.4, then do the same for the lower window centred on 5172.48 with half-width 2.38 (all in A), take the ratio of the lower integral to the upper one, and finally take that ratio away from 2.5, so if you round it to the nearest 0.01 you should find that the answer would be 1.64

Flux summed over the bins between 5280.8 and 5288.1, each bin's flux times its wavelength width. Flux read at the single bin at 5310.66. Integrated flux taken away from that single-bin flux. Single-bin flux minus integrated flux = -92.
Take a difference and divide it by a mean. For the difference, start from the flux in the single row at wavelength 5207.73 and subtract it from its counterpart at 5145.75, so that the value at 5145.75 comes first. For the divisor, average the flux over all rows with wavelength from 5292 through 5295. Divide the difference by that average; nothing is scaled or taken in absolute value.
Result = 0.10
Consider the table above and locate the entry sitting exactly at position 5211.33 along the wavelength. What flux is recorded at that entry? 13.92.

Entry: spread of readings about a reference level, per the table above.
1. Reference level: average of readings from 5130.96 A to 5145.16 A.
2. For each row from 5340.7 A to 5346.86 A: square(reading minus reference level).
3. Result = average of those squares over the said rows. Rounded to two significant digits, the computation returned 0.32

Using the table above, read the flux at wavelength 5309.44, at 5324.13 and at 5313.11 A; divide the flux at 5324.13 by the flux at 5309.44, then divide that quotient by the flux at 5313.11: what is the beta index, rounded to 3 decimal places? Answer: 0.061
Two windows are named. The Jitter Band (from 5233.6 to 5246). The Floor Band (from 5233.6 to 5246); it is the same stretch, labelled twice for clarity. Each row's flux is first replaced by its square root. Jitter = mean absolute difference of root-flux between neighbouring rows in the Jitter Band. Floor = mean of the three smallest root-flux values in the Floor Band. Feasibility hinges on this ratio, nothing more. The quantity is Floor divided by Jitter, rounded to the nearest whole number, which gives 53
